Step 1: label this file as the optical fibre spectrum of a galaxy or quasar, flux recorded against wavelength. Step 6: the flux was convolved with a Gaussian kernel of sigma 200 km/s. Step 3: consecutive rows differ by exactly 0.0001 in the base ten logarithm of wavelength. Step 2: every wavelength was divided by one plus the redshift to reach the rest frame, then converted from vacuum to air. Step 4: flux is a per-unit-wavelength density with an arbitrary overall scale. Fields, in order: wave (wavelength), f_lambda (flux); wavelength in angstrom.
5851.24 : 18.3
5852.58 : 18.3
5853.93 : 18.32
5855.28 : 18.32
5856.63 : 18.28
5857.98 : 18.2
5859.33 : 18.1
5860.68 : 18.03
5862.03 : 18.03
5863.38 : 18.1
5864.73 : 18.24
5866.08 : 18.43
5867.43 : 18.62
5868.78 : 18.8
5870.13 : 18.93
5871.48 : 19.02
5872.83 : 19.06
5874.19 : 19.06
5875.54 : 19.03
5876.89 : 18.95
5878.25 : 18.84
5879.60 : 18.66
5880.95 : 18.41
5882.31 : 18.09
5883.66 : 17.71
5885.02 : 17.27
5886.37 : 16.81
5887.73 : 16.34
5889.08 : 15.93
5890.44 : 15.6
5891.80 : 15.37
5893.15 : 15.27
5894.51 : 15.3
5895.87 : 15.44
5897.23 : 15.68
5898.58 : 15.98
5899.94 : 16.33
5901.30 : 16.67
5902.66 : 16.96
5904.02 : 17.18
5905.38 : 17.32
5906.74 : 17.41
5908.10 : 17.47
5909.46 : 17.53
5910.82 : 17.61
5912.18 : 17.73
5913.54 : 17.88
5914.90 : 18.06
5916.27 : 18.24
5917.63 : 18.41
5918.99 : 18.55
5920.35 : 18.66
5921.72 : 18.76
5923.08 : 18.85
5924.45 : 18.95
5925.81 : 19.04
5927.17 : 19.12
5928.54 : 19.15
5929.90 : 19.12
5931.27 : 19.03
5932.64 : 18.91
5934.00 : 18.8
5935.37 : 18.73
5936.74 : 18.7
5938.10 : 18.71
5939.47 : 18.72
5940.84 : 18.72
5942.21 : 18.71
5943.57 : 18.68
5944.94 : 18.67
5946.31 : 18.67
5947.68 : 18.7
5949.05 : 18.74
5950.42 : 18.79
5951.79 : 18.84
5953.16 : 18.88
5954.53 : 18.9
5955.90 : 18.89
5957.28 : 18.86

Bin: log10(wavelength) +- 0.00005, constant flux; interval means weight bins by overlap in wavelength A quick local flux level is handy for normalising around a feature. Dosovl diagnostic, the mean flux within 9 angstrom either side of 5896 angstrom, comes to 16.0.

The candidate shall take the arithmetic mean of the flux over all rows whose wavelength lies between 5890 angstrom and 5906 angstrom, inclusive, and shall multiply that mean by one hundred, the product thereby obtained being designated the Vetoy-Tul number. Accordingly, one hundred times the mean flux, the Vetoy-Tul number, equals 1609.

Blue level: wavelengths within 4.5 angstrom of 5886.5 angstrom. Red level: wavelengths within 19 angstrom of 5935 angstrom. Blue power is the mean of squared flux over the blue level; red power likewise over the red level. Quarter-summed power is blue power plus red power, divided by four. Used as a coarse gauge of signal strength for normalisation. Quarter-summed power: 159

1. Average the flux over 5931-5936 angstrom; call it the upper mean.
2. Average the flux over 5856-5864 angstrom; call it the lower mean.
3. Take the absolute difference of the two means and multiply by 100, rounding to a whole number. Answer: 74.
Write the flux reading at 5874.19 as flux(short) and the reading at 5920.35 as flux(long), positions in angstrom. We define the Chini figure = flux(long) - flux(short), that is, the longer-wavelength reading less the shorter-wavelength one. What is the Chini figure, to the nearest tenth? -0.4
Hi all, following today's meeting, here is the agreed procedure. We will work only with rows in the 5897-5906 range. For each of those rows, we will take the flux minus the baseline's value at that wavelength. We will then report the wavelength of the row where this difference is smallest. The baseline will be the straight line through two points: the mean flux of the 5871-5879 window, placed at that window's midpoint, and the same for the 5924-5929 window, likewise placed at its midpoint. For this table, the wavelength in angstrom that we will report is 5897.23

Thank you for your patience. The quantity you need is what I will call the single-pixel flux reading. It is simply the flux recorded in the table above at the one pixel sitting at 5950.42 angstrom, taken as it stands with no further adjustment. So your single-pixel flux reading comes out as 18.79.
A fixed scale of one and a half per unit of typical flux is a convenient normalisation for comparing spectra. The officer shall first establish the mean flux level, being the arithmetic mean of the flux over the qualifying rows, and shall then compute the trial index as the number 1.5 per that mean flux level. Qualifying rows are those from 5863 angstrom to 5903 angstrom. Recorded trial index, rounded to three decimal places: 0.086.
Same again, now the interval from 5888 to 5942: 0.085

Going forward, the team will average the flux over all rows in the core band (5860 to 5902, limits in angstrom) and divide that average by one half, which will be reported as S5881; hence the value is 35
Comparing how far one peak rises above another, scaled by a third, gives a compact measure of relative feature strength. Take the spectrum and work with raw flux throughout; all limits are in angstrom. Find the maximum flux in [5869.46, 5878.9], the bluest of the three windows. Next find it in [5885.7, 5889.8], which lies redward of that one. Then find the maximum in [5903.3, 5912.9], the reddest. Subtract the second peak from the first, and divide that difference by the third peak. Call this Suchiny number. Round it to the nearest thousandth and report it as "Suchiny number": 0.127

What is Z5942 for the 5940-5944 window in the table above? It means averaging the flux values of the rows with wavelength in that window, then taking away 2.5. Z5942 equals 16.2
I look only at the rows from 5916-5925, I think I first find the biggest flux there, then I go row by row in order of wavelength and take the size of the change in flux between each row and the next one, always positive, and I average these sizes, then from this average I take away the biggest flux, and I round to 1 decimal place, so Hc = -18.8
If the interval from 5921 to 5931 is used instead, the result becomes -19.1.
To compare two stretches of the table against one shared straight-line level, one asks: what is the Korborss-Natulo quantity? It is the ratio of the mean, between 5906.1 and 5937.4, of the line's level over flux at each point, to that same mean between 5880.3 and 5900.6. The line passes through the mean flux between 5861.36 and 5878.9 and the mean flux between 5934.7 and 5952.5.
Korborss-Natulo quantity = 0.88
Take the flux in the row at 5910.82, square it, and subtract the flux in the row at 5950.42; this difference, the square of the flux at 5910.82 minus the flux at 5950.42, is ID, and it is 291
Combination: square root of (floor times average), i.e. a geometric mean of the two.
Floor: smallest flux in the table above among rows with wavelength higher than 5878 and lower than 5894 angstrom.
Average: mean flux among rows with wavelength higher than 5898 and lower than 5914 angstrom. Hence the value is 16.2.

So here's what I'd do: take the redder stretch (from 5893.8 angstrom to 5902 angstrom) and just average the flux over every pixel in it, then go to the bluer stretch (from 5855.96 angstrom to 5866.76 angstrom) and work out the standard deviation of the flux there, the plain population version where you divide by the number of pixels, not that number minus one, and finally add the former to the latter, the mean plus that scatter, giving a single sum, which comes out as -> 16.0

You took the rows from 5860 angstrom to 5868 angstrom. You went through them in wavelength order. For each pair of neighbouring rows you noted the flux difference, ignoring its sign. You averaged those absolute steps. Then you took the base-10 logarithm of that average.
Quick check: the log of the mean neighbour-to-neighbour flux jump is -0.93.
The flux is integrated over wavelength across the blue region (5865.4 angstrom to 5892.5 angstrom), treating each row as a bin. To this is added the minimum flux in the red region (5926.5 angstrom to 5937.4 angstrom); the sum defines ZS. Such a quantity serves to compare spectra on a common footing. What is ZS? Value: 505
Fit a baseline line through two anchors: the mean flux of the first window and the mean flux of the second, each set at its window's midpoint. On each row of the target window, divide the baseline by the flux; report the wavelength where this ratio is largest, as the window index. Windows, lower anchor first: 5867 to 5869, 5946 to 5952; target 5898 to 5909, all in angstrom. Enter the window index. 5898.58 angstrom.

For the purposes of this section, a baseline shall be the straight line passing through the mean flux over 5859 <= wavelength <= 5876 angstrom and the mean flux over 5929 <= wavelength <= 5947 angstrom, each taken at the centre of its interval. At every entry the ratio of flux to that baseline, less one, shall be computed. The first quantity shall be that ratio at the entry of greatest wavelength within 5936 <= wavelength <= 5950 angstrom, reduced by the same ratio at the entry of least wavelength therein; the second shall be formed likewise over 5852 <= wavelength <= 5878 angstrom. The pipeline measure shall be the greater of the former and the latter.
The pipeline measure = 0.03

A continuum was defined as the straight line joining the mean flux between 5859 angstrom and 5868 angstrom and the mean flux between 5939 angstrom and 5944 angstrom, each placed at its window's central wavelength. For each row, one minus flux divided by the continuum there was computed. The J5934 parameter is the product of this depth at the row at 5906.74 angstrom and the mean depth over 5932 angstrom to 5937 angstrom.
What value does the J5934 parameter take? -0.0004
